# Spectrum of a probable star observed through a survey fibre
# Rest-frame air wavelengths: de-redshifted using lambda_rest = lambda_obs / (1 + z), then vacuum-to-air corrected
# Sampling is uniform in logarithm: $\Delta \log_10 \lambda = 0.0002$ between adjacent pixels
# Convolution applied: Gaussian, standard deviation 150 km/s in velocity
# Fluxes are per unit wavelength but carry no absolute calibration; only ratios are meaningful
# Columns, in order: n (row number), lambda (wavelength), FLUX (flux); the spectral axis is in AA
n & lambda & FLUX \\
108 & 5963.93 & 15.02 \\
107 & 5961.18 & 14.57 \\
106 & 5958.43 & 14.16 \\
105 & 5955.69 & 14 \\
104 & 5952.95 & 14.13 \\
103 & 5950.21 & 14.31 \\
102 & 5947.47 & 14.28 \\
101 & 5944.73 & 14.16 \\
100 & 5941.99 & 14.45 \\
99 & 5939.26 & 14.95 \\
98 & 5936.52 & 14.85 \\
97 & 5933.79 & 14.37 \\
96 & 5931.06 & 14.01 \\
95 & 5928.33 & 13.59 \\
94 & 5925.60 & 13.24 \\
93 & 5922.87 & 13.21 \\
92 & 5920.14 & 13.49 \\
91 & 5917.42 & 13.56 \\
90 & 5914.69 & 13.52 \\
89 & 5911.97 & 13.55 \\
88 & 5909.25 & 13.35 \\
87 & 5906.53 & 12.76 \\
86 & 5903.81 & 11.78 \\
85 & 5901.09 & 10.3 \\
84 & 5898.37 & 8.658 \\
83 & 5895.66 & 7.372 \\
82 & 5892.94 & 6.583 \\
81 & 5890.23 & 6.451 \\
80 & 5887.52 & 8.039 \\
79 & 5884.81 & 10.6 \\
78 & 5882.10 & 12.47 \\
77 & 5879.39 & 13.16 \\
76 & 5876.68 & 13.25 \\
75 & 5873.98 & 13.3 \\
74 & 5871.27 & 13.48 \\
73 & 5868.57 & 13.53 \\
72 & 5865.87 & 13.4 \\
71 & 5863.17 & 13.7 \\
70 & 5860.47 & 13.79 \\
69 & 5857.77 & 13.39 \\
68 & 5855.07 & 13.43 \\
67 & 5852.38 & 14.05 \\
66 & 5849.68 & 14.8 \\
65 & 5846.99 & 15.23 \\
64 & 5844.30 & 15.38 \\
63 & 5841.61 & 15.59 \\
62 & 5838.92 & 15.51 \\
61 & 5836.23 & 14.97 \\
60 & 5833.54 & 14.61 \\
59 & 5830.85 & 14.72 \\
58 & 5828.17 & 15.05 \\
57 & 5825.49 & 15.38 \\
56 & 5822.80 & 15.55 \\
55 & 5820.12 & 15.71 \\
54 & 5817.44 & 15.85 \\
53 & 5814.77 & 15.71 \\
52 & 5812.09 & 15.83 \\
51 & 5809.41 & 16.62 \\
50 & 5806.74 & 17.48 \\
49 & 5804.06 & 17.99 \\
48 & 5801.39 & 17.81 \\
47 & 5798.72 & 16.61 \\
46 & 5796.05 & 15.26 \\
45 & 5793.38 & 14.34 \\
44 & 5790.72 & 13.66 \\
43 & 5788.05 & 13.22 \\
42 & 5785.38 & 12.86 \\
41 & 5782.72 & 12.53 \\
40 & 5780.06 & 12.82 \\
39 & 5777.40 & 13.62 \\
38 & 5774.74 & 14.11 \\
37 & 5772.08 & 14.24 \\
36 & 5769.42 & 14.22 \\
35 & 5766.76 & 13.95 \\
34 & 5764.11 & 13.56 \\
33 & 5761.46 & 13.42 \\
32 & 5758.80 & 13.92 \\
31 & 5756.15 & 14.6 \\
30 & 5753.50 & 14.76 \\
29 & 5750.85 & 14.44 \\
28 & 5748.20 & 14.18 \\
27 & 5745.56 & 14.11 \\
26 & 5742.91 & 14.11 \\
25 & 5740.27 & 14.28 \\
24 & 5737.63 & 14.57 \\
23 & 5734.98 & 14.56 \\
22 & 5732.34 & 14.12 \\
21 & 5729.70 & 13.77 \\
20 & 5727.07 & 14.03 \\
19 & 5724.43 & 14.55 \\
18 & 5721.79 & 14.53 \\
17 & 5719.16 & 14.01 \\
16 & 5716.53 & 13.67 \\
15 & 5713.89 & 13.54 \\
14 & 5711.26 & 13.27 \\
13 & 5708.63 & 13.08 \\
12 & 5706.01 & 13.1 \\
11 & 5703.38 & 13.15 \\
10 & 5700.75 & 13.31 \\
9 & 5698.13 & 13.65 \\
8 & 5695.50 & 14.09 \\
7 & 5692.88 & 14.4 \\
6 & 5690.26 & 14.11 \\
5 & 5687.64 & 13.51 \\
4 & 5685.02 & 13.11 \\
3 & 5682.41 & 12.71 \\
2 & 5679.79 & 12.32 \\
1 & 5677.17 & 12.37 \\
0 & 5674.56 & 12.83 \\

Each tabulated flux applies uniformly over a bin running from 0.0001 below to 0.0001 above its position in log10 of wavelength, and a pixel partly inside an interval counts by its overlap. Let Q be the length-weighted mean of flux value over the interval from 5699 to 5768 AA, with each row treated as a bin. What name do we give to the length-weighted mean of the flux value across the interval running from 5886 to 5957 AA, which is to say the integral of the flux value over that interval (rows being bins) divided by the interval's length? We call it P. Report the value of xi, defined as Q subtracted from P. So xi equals -1.5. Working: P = 12.4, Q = 13.9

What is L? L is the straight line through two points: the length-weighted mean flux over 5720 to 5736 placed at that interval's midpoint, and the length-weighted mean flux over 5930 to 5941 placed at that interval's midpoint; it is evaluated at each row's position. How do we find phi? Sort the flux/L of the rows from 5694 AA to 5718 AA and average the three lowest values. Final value 0.92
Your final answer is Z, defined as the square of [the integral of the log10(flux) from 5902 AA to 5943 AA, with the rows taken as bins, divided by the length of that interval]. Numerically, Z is 1.28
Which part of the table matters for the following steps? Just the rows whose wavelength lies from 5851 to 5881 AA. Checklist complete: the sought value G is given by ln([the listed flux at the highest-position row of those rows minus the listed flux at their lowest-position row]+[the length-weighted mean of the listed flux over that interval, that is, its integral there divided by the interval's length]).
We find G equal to 2.53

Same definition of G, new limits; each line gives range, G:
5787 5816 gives 2.91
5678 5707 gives 2.65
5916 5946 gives 2.68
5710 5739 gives 2.73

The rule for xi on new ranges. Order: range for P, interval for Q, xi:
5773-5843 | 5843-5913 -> 3.0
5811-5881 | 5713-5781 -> 0.5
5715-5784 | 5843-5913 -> 1.9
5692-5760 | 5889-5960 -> 1.3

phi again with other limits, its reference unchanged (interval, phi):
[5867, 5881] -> 0.91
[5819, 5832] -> 1.04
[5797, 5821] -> 1.10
